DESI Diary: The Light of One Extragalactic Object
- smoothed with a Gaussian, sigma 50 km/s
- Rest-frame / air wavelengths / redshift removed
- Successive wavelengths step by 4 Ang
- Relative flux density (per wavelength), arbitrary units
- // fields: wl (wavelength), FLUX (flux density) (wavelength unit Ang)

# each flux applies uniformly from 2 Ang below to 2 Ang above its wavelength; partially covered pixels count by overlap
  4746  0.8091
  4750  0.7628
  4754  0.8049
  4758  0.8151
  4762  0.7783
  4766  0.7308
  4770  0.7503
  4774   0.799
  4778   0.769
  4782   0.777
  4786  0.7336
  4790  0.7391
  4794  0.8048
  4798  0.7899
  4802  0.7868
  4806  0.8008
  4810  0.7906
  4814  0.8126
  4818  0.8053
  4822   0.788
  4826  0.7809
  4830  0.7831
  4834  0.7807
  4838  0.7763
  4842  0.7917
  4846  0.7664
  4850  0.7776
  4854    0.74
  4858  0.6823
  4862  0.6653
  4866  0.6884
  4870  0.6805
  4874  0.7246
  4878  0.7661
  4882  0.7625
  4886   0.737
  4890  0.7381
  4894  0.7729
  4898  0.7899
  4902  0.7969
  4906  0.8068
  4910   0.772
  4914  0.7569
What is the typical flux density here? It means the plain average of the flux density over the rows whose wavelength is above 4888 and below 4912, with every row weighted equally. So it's 0.779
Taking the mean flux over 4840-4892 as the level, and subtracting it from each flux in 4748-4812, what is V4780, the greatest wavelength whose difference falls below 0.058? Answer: 4802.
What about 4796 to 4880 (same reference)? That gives 4878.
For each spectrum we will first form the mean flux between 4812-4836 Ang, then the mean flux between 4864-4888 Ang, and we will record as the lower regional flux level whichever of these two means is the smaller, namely 0.73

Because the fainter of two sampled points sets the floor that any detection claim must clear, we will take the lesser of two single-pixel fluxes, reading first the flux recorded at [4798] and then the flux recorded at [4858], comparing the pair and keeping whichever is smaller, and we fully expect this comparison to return 0.682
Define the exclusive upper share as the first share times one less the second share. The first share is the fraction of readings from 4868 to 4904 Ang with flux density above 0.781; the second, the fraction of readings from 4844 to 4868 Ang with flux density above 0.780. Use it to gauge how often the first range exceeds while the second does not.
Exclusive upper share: 0.22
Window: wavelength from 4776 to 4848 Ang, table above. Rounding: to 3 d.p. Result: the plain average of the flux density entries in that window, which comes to 0.782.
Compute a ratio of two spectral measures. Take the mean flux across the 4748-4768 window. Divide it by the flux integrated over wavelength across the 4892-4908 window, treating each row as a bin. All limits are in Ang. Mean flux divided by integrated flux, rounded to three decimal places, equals 0.061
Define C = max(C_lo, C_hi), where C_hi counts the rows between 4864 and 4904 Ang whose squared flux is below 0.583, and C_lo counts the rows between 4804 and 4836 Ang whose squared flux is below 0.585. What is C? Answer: 6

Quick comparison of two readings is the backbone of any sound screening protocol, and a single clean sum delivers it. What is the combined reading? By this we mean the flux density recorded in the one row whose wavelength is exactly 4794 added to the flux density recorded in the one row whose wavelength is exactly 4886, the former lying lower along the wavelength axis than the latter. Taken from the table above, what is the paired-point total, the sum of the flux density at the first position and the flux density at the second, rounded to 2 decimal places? 1.54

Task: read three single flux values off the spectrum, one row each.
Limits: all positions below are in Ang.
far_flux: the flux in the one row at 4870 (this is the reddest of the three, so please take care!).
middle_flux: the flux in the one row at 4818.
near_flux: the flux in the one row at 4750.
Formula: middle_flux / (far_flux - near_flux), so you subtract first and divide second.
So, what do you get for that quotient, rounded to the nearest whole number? -10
